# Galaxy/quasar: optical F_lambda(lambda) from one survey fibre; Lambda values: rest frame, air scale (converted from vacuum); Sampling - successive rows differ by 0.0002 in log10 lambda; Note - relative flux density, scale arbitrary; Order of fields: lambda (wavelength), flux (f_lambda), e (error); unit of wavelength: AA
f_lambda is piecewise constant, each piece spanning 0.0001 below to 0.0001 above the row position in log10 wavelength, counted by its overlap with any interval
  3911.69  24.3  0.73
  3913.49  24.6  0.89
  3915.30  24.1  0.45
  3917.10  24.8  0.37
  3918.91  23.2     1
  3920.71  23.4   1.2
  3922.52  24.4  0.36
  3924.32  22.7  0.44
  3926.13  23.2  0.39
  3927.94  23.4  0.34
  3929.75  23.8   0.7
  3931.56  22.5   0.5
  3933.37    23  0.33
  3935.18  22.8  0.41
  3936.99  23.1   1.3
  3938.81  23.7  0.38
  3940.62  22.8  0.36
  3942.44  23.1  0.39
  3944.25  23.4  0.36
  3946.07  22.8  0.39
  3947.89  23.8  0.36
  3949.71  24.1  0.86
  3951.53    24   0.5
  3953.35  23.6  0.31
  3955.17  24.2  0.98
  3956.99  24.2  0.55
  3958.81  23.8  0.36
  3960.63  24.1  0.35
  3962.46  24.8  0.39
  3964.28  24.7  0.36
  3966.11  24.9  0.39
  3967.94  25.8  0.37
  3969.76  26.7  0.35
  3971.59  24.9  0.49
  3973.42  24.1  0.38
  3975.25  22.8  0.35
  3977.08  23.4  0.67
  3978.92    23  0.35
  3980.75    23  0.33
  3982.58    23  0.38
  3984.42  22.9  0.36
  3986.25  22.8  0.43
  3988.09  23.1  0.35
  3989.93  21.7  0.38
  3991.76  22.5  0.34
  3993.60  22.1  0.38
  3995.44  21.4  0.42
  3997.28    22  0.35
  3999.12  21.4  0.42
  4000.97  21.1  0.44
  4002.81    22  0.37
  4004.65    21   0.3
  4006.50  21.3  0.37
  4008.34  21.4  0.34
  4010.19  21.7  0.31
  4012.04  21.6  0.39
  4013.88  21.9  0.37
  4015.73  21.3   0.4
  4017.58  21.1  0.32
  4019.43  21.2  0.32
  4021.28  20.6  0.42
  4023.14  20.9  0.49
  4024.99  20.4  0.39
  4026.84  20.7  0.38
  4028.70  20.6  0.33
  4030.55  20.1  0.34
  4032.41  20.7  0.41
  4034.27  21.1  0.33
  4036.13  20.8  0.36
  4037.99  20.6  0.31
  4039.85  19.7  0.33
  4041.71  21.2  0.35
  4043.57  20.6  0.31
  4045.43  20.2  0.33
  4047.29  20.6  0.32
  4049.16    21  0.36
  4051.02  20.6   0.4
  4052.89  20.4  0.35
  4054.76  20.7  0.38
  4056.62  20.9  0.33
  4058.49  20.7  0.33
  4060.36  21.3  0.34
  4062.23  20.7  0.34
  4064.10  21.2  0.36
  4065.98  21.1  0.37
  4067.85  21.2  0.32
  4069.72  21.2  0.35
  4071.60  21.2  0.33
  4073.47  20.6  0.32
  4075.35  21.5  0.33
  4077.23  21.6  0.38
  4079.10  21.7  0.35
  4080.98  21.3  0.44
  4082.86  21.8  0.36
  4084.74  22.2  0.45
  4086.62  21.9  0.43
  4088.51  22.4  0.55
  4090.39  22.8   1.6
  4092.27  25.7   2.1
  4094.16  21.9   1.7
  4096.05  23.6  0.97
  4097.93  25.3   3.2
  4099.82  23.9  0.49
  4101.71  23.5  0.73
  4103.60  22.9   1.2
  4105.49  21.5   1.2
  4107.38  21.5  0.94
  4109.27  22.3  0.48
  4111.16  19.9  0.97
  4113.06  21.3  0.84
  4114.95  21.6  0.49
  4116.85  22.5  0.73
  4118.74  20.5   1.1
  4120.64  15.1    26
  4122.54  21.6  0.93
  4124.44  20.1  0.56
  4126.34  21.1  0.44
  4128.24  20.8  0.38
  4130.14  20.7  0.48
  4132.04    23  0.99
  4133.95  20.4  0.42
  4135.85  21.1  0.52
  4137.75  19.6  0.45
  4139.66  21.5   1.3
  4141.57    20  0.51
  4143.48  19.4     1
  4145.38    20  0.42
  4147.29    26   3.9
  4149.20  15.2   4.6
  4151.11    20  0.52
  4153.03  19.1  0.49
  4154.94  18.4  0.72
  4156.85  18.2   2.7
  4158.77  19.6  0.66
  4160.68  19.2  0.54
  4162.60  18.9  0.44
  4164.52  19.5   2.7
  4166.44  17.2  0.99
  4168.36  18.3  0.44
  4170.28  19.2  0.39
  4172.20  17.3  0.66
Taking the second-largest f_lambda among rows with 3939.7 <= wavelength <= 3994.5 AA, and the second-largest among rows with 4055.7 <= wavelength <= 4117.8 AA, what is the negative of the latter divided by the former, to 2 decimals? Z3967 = -0.98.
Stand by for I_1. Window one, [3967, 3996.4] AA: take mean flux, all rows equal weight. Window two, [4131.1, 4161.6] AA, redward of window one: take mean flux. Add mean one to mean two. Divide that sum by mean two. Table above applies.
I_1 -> 2.16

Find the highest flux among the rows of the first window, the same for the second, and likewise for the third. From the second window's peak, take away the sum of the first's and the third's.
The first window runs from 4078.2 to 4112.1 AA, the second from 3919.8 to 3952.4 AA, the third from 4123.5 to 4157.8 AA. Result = -27.3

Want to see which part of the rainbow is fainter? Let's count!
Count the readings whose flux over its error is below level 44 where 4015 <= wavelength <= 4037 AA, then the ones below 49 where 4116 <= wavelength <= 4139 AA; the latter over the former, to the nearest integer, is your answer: 11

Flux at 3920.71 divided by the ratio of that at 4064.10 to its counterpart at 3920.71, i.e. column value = 25.8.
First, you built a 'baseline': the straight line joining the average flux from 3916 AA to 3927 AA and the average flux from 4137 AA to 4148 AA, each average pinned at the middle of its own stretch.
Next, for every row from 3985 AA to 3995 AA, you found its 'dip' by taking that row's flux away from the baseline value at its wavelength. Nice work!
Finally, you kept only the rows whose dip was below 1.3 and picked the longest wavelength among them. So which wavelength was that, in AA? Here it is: 3993.60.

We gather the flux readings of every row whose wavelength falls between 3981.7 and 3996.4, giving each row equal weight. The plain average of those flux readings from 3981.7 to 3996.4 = 22.4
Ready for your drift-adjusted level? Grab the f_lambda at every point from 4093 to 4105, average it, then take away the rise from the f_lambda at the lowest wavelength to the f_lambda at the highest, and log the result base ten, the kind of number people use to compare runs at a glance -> 1.35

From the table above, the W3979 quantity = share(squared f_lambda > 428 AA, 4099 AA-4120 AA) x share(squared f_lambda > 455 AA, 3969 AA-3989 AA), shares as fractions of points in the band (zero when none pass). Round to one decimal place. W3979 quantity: 0.8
